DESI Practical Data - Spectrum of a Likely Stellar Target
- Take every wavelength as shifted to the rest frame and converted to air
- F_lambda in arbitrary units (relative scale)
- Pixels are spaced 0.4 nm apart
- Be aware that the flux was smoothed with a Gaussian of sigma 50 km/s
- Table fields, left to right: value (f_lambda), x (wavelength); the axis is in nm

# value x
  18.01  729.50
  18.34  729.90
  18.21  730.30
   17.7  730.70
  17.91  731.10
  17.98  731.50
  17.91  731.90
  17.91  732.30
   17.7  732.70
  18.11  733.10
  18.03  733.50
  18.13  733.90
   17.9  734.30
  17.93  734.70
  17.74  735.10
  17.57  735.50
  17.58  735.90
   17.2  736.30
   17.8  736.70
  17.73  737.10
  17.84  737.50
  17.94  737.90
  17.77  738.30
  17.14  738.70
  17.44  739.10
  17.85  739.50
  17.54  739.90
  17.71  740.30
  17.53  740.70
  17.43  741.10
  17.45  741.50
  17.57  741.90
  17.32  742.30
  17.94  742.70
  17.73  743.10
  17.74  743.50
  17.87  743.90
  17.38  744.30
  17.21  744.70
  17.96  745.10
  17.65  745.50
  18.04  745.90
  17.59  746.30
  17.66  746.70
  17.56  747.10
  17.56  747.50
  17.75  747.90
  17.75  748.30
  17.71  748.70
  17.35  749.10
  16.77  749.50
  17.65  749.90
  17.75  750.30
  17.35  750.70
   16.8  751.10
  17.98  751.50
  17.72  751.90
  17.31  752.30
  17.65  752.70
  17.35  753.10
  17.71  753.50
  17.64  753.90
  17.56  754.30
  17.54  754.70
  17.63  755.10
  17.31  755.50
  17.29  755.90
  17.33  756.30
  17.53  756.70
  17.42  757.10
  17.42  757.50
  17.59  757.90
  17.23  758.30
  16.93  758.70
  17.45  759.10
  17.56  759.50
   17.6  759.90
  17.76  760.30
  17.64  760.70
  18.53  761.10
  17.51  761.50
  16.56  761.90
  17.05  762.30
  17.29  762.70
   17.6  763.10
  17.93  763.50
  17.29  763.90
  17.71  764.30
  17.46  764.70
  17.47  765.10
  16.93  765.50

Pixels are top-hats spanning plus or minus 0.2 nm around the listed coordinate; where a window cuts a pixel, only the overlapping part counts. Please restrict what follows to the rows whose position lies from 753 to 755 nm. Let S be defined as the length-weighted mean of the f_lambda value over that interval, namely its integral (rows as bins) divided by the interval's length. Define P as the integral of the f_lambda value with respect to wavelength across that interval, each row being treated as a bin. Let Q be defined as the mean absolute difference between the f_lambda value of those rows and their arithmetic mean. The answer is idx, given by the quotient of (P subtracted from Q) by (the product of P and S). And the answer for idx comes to -0.0568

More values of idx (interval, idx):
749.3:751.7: -0.0570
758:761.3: -0.0566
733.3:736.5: -0.0561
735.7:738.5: -0.0563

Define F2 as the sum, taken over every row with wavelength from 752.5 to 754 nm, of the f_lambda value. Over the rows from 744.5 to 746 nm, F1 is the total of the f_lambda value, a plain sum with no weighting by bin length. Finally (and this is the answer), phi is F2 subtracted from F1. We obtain 0.5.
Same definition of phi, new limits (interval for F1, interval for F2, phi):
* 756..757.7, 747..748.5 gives -0.9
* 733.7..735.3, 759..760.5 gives 1.3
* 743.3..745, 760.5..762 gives 0.0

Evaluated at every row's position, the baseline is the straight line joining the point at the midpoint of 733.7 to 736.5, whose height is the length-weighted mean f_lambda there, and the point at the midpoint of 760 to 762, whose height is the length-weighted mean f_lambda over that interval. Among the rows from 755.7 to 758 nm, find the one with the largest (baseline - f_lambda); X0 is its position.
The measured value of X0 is 755.90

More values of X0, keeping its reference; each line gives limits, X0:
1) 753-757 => 755.90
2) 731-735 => 732.70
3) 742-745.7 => 744.70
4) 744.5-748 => 744.70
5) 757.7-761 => 758.70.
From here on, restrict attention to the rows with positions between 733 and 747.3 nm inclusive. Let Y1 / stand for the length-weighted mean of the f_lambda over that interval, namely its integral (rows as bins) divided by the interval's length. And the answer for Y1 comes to 17.7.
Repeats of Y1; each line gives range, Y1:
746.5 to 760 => 17.5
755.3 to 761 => 17.5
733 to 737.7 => 17.8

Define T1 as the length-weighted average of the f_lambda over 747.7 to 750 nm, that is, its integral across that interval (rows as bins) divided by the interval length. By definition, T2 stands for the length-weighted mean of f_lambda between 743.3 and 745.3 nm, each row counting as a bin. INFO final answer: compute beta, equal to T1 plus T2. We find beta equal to 35.1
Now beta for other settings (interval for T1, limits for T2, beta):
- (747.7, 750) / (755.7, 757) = 34.9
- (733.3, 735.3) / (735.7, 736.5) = 35.3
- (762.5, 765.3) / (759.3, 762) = 35.2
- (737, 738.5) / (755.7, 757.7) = 35.2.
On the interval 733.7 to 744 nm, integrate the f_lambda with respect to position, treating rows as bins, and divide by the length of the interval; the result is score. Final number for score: 17.67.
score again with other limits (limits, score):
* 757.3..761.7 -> 17.57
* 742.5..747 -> 17.70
